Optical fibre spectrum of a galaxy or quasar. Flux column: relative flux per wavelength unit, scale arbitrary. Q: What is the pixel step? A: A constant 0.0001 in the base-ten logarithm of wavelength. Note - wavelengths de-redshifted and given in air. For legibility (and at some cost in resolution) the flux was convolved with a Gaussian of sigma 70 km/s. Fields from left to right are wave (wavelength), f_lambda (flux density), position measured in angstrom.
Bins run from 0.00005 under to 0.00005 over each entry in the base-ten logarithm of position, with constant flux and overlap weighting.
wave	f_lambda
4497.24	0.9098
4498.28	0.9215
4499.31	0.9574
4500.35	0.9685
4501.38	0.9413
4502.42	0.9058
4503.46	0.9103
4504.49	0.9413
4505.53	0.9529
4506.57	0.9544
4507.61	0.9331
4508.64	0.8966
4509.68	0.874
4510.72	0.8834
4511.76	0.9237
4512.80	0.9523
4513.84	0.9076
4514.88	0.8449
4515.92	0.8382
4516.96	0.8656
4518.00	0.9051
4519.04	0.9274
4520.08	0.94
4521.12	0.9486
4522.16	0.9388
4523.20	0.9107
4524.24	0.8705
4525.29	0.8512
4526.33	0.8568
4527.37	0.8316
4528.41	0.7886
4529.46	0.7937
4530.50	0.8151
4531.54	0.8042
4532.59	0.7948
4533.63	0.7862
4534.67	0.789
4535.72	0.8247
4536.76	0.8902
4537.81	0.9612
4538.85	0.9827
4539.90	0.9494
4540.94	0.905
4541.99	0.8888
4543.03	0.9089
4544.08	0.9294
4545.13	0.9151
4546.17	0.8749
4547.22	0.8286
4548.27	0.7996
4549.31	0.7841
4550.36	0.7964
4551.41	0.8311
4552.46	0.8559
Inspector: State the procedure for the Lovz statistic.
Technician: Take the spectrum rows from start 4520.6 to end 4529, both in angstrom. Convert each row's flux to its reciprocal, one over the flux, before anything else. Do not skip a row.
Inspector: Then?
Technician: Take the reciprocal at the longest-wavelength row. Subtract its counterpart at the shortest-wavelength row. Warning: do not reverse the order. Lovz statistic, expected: 0.21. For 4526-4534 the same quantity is 0.10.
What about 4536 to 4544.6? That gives -0.05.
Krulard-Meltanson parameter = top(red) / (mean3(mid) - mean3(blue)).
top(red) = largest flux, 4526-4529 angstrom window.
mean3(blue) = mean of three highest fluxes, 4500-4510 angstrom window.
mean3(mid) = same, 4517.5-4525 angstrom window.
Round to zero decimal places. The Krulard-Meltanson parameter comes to -53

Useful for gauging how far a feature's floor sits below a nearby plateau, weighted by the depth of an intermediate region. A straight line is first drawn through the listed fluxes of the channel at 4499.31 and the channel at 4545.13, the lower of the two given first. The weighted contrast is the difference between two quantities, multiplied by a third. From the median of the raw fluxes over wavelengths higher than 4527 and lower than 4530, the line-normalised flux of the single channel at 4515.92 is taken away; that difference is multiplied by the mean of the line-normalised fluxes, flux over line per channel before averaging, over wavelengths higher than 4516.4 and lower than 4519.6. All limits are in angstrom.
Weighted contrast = -0.092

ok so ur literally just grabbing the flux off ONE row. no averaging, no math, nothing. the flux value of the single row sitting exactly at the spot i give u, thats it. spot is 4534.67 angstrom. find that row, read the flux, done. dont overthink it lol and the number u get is 0.789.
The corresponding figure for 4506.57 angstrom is 0.9544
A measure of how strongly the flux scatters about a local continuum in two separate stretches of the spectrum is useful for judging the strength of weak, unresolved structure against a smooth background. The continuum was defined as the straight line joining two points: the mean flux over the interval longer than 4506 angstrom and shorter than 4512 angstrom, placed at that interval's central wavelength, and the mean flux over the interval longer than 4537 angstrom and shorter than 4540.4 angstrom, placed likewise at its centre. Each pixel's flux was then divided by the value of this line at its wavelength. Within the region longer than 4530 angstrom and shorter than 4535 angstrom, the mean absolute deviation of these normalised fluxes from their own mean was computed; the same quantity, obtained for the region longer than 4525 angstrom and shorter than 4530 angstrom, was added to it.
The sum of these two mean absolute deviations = 0.04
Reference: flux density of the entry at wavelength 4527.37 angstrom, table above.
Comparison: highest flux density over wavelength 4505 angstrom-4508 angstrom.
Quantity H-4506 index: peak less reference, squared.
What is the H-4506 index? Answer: 0.0151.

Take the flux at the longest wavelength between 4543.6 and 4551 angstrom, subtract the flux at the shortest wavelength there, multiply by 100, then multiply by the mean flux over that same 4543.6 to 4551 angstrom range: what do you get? -11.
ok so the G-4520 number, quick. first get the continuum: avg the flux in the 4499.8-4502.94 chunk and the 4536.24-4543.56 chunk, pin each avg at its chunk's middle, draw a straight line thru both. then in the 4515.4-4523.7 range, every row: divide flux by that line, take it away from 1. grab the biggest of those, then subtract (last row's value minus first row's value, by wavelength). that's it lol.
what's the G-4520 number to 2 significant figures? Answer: 0.18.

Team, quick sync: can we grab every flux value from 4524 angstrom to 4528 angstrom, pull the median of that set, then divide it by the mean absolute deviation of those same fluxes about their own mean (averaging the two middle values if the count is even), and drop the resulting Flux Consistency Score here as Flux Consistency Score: 77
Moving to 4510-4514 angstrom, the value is 43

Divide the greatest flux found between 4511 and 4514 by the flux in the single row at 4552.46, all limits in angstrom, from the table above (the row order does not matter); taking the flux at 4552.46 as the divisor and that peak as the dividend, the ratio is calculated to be 1.11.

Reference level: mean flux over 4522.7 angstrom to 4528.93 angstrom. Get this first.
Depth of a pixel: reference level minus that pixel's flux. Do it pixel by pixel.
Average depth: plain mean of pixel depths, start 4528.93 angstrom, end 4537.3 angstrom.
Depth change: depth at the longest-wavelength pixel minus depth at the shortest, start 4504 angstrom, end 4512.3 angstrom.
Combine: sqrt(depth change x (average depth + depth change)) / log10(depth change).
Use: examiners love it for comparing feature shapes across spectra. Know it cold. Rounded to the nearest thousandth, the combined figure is -0.018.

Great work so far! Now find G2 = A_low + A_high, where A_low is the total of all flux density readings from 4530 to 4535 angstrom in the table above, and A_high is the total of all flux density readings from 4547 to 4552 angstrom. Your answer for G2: 8.03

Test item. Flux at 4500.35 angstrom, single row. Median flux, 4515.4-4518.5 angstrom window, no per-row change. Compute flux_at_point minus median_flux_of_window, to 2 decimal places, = 0.10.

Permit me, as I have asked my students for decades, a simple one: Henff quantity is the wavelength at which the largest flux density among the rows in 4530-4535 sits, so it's 4530.50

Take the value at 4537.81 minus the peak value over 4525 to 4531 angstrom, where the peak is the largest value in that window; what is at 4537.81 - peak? 0.10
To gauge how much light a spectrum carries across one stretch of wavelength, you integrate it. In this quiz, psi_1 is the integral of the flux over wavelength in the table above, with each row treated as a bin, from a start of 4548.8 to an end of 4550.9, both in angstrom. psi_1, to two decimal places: 1.66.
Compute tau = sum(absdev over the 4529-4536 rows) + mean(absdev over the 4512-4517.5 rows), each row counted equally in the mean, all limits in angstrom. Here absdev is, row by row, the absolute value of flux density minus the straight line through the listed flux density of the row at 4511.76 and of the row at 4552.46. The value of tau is 0.66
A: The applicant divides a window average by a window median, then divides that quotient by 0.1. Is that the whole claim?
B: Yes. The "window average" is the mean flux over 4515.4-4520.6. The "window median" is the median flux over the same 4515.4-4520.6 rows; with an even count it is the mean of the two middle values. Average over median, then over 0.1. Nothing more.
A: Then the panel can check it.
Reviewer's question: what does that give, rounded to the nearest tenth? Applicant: 9.9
